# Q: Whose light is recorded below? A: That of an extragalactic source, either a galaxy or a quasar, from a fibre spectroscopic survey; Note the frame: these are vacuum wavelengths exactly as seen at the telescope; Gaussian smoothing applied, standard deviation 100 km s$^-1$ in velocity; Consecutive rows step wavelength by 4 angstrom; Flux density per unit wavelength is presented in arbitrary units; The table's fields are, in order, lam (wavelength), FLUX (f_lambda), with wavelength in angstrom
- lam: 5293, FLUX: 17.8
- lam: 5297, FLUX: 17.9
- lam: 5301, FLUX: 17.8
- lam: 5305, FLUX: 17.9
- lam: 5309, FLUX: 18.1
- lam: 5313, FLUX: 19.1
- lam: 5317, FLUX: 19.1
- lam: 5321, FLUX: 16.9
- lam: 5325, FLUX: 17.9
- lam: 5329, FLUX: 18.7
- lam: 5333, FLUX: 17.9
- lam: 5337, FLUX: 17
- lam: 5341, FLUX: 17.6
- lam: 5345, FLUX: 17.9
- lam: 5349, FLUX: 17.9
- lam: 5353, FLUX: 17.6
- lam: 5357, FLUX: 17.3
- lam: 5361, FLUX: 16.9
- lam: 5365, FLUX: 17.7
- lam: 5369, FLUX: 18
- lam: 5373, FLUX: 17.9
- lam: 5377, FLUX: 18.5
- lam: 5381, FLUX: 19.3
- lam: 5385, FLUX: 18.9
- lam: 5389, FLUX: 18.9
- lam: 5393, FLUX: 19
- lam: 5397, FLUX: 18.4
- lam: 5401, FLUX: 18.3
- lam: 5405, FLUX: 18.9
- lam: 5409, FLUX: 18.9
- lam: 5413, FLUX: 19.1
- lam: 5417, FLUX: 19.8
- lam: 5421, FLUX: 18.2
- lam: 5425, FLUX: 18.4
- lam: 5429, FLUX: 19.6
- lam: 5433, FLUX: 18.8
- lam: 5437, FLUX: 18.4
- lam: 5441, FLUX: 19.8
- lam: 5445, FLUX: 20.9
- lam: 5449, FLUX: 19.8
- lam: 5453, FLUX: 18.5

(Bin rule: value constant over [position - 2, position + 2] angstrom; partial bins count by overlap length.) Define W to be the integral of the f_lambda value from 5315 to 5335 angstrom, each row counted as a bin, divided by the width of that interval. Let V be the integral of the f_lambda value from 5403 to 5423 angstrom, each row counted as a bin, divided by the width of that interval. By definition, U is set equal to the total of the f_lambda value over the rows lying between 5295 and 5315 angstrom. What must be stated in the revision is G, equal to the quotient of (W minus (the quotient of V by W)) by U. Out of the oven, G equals 0.188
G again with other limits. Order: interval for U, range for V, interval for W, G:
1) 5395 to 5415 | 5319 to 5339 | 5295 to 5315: 0.184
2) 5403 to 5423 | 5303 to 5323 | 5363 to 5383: 0.182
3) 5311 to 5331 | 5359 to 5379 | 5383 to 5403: 0.194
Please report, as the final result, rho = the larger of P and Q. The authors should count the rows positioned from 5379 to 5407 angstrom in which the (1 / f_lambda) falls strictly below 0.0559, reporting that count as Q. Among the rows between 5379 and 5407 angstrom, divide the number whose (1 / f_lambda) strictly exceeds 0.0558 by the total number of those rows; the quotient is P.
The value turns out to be 7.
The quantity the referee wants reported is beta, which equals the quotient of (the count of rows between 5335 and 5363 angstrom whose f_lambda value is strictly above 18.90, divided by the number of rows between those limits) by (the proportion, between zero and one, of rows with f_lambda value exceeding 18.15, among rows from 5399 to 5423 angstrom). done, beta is 0.00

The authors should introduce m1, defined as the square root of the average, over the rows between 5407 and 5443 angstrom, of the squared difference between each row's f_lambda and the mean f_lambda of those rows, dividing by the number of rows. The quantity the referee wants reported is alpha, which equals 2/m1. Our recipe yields 3.4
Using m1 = 0.58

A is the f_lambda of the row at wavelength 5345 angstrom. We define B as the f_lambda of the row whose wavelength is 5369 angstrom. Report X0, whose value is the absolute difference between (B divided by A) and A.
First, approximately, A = 17.9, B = 18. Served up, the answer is 16.89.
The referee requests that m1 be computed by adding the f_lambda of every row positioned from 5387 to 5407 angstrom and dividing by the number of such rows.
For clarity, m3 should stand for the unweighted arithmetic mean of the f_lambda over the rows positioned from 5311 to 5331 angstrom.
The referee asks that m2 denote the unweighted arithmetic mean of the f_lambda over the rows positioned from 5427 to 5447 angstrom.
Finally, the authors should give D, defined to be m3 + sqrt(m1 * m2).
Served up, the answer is 37.4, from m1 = 18.7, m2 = 19.5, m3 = 18.3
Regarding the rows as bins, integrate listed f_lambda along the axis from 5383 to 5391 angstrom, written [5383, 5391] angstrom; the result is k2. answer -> 151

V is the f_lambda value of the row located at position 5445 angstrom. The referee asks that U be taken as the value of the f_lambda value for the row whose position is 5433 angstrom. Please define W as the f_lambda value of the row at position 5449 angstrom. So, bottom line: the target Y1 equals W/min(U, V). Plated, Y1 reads 1.05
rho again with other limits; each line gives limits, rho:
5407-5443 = 9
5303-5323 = 4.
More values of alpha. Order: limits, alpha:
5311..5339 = 2.3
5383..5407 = 7.3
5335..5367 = 5.6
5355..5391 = 2.6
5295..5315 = 4.2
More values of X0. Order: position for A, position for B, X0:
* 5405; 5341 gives 17.97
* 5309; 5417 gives 17.01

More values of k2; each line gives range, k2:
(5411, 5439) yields 529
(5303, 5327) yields 436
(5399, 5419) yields 380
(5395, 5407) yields 222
